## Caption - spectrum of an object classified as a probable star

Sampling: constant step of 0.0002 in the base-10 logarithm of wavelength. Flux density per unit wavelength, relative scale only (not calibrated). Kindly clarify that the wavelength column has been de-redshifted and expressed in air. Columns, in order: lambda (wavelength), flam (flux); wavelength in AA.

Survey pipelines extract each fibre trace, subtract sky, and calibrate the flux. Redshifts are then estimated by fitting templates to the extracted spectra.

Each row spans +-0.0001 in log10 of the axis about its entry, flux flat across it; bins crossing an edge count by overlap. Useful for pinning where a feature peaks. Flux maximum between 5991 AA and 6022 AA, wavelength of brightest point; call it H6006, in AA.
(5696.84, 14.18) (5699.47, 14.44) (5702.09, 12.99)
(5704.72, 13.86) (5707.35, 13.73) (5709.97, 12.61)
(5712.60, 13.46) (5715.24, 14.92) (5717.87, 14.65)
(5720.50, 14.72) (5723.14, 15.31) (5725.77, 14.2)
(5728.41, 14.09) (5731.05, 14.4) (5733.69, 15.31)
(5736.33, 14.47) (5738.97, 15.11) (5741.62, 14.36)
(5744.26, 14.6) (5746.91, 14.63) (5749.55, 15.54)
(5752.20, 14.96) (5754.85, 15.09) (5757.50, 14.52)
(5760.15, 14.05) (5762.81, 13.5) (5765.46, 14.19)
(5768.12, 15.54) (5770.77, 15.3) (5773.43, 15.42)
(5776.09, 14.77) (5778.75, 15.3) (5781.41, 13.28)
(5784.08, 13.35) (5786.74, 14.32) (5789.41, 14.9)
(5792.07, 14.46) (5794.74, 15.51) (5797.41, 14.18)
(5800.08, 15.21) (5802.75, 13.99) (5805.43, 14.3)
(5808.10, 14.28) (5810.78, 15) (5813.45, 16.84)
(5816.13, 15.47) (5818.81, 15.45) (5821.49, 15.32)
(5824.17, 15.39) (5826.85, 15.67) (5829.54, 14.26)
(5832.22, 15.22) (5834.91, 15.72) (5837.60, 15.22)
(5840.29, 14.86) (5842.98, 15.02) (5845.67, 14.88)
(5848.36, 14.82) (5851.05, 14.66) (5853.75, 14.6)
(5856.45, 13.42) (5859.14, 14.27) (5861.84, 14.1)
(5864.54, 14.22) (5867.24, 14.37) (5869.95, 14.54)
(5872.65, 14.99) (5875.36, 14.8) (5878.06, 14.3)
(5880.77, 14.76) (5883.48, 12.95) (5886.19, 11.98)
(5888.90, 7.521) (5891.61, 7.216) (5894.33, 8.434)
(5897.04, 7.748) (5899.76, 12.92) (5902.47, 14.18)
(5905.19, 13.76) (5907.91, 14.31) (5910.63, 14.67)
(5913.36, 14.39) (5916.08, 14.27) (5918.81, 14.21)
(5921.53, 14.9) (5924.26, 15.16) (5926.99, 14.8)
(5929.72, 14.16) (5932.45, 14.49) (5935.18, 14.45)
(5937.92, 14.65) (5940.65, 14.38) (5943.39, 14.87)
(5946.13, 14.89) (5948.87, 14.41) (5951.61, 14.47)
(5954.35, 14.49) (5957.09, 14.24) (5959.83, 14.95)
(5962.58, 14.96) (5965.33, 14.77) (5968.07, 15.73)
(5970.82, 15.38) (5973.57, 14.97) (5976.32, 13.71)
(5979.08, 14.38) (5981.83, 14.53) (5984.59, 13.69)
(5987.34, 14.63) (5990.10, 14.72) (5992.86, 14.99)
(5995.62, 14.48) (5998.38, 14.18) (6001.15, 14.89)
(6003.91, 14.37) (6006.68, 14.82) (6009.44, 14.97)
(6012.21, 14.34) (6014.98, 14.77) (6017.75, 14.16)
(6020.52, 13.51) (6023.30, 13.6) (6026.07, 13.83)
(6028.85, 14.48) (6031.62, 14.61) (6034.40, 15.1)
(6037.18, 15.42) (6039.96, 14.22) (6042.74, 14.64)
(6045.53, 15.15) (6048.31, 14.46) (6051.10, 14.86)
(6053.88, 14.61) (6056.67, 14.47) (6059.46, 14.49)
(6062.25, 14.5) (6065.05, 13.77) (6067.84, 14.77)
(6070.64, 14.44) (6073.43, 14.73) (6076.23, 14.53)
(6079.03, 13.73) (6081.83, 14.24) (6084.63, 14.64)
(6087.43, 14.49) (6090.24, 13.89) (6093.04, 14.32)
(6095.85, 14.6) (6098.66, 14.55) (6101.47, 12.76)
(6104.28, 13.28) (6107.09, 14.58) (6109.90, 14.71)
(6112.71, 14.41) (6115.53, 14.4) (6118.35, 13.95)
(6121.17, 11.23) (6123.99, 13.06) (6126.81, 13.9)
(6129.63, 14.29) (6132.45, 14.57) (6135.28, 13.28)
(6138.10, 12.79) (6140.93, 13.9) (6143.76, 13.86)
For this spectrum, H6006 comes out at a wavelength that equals 5992.86 AA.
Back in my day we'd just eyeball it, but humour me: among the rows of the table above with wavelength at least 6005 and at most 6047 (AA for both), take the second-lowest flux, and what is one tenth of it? 1.36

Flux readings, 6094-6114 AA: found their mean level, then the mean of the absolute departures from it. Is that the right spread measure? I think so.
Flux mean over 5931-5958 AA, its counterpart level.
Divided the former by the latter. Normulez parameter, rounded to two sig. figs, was 0.044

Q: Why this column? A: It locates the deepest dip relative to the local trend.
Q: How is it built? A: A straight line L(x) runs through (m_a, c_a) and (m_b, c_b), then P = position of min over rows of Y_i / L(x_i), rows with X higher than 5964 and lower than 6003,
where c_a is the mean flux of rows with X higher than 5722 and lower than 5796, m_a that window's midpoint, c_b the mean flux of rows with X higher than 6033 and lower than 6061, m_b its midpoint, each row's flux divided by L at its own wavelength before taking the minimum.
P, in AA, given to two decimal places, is 5984.59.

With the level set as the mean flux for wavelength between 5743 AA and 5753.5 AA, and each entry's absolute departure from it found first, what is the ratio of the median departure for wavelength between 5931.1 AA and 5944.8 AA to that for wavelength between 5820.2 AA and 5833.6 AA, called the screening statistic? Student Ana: 1.0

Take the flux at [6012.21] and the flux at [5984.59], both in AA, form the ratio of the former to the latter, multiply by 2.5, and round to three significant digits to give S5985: 2.62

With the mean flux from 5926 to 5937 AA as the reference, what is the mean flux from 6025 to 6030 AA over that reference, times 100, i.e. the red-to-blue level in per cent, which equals 98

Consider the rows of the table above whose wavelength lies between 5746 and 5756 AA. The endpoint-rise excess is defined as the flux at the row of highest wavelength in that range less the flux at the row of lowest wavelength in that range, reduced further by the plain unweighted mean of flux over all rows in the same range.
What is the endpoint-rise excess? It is -14.6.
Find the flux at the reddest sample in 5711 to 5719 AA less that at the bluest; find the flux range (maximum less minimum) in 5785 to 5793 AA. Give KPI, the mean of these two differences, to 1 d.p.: 0.9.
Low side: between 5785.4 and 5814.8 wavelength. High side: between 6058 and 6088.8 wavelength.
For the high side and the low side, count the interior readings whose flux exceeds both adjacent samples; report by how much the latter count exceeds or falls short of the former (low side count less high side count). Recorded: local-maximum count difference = 0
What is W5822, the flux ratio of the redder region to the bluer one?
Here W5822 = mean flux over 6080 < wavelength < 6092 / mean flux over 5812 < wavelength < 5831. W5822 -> 0.92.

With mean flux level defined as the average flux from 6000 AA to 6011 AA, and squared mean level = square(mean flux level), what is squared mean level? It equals 218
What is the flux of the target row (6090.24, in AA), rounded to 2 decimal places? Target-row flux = 13.89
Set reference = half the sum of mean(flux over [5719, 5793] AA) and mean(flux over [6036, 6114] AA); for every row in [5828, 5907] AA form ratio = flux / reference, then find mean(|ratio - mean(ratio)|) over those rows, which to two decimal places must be 0.12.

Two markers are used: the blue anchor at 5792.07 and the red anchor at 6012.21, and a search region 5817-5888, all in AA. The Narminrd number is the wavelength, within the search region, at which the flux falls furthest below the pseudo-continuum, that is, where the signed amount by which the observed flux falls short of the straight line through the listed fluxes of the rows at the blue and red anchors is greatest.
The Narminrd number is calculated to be 5886.19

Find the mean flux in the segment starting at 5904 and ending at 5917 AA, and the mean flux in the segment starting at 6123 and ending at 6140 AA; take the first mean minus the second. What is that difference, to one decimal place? 0.6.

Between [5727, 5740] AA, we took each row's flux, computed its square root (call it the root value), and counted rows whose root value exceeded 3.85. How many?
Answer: 2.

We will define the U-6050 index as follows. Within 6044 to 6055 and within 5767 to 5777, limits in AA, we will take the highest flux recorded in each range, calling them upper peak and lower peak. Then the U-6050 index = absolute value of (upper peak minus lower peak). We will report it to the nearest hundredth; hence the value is 0.39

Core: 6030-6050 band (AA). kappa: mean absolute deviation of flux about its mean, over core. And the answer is 0.36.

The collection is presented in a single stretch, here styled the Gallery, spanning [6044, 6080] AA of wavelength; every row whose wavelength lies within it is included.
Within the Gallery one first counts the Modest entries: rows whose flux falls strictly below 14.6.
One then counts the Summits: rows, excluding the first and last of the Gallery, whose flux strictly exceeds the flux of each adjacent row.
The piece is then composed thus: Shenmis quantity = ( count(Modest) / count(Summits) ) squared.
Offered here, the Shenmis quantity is 4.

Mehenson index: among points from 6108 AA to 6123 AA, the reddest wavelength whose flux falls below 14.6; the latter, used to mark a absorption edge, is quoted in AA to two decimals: 6121.17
